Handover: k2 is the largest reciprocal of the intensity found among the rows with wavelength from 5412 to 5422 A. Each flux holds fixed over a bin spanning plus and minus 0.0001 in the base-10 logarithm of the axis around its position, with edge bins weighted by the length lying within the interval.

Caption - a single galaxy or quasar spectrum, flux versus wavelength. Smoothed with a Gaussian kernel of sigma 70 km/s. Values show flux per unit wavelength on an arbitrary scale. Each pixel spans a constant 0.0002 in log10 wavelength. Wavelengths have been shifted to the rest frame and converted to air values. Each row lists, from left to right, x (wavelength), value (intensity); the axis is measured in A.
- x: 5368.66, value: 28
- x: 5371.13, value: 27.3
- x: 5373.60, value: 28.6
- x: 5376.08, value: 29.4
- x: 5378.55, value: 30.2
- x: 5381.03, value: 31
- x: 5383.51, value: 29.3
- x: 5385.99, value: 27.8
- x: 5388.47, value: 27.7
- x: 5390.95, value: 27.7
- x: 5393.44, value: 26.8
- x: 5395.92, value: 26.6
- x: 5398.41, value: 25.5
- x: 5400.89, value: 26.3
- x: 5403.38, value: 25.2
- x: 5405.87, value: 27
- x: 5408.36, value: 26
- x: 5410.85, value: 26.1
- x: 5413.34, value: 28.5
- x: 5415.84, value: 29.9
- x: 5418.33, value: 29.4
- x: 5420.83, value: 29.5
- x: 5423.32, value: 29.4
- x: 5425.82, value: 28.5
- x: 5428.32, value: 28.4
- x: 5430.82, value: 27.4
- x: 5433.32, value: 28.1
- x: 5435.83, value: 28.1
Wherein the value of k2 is 0.0351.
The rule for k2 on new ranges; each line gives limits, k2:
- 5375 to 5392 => 0.0361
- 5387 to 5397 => 0.0376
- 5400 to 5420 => 0.0397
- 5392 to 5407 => 0.0397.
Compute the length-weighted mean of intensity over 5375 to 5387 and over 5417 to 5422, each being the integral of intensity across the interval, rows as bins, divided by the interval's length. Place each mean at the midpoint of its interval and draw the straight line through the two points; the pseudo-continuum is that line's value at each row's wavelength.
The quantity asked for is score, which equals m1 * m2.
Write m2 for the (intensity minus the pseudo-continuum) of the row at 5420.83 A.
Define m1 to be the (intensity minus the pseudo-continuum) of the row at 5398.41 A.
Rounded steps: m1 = -4.0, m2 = 0.0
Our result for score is -0.2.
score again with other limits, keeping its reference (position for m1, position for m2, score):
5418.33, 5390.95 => 0.1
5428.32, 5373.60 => 1.0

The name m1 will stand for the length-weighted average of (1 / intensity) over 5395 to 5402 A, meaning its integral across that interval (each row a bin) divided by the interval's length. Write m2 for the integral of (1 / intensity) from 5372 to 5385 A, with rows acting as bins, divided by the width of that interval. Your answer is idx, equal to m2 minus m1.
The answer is -0.004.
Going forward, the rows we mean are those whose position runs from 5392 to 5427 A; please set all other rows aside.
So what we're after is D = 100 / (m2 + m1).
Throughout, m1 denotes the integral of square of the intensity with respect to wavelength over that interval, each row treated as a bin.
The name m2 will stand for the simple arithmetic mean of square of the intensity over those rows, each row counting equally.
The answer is 0.0037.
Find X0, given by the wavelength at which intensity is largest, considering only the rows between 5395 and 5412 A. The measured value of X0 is 5405.87 A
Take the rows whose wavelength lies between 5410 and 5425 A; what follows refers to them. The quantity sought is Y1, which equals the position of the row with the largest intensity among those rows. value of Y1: 5415.84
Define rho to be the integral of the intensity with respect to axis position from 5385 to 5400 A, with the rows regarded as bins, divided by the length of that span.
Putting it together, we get 27.0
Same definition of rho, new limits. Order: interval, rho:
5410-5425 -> 28.9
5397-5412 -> 26.0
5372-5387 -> 29.4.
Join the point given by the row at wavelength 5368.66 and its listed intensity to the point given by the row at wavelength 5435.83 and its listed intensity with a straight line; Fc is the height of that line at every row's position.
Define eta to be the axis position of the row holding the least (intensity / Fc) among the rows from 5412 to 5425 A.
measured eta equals 5413.34 A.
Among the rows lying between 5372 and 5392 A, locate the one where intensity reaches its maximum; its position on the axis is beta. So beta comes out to 5381.03 A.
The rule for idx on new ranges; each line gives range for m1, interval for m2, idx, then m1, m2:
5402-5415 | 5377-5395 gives -0.003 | 0.0376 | 0.0350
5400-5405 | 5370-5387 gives -0.004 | 0.0387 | 0.0344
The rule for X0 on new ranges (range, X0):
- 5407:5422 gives 5415.84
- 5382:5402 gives 5383.51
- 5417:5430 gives 5420.83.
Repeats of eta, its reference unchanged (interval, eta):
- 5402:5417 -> 5403.38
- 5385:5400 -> 5398.41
